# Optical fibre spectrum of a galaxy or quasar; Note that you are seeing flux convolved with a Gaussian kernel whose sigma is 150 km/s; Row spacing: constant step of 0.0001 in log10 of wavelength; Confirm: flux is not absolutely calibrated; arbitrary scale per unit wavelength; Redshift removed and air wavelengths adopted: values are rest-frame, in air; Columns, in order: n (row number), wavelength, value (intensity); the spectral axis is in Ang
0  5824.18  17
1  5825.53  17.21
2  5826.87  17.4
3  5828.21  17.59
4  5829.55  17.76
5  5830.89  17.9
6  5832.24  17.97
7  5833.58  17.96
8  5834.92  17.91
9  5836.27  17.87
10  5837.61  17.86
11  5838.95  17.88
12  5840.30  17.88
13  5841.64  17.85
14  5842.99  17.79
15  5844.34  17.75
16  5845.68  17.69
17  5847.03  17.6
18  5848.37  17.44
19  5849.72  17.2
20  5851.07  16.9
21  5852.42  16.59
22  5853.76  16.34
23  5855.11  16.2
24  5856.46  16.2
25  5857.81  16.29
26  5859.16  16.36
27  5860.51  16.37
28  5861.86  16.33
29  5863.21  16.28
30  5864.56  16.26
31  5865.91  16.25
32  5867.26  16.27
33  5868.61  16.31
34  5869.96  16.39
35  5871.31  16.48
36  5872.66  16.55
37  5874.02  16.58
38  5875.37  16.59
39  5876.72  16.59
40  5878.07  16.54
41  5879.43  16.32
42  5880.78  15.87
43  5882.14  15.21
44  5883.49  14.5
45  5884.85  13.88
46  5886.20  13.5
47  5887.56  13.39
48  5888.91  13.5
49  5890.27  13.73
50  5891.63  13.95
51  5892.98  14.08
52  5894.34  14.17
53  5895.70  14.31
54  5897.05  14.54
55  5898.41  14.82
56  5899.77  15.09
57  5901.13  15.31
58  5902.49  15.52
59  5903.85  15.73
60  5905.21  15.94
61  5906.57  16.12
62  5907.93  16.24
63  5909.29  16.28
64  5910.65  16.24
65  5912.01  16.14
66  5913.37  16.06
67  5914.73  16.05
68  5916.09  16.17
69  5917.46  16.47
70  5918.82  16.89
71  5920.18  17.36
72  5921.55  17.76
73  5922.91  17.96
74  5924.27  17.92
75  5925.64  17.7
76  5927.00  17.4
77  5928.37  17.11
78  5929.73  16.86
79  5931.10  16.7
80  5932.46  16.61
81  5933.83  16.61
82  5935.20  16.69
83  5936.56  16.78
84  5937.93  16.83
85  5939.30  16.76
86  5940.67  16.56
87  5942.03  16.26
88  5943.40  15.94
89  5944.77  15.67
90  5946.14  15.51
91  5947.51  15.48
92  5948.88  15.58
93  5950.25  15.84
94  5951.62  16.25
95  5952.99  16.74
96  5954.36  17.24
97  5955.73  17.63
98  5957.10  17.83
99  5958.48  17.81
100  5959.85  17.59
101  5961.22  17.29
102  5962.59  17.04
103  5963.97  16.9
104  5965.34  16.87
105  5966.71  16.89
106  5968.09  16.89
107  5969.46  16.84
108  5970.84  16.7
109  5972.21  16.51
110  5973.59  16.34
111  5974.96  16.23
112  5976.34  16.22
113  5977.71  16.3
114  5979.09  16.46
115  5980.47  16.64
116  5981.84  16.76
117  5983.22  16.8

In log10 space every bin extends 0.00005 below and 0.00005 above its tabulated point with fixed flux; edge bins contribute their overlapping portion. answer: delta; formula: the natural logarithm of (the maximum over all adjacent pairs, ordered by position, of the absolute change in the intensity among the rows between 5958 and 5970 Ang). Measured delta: -1.2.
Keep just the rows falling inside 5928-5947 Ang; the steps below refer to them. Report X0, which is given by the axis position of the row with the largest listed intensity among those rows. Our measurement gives 5928.37 Ang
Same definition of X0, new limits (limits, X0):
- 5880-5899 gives 5880.78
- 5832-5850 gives 5832.24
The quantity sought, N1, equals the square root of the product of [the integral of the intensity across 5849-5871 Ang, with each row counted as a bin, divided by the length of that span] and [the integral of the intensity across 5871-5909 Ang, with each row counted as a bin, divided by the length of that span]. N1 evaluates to 15.8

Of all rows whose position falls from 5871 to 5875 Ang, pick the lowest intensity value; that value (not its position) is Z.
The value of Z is 16.48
